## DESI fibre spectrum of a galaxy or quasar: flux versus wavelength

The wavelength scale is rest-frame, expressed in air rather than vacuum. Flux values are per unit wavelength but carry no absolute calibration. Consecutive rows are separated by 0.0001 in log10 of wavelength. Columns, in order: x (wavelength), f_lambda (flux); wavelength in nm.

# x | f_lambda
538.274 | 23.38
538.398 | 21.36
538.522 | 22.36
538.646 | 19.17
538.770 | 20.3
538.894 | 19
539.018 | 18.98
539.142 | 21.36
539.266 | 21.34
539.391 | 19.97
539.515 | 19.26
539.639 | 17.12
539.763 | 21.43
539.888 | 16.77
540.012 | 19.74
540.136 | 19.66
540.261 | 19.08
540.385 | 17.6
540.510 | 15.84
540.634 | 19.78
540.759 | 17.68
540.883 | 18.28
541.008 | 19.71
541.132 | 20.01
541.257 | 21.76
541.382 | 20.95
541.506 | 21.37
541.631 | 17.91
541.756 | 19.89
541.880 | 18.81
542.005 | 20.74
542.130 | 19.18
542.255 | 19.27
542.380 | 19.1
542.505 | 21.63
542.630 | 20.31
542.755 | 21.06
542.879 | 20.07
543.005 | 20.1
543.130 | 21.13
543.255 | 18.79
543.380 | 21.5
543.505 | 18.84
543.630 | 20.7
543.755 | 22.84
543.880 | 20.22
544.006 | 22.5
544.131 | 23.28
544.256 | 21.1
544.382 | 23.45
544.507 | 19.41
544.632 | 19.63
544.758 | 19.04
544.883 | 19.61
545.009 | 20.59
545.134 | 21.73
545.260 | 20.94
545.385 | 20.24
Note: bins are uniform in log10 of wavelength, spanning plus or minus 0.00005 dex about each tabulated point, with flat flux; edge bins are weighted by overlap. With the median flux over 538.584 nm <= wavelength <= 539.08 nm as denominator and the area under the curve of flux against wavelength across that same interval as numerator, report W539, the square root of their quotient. 0.710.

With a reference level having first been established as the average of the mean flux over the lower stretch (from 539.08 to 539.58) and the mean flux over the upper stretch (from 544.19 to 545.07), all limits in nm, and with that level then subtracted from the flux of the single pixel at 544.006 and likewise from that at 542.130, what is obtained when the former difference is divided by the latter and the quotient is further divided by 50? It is -0.033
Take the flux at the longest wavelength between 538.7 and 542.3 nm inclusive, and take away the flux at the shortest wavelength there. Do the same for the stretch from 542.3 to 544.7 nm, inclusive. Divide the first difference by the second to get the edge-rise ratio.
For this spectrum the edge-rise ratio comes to -1.9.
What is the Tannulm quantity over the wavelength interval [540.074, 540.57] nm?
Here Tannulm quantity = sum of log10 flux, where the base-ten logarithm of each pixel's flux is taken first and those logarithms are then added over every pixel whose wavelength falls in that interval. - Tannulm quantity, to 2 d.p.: 5.02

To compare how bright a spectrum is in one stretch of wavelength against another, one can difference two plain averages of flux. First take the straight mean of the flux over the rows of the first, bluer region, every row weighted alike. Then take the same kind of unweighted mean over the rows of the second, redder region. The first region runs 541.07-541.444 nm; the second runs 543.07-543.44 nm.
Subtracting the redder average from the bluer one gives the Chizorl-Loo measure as 0.4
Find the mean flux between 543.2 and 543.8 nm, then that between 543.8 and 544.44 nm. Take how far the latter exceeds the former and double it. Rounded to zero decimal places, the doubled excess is 3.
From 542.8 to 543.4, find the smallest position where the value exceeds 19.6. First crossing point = 542.879 nm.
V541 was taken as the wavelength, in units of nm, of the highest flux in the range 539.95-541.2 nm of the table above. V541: 541.132 nm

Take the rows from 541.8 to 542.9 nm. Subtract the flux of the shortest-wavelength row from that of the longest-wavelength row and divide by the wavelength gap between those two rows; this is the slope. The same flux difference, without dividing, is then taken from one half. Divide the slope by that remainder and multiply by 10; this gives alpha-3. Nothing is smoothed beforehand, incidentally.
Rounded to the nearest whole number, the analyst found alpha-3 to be -17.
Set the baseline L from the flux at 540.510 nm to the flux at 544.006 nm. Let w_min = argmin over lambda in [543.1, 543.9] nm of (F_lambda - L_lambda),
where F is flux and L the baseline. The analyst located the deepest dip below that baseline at 543.505 nm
